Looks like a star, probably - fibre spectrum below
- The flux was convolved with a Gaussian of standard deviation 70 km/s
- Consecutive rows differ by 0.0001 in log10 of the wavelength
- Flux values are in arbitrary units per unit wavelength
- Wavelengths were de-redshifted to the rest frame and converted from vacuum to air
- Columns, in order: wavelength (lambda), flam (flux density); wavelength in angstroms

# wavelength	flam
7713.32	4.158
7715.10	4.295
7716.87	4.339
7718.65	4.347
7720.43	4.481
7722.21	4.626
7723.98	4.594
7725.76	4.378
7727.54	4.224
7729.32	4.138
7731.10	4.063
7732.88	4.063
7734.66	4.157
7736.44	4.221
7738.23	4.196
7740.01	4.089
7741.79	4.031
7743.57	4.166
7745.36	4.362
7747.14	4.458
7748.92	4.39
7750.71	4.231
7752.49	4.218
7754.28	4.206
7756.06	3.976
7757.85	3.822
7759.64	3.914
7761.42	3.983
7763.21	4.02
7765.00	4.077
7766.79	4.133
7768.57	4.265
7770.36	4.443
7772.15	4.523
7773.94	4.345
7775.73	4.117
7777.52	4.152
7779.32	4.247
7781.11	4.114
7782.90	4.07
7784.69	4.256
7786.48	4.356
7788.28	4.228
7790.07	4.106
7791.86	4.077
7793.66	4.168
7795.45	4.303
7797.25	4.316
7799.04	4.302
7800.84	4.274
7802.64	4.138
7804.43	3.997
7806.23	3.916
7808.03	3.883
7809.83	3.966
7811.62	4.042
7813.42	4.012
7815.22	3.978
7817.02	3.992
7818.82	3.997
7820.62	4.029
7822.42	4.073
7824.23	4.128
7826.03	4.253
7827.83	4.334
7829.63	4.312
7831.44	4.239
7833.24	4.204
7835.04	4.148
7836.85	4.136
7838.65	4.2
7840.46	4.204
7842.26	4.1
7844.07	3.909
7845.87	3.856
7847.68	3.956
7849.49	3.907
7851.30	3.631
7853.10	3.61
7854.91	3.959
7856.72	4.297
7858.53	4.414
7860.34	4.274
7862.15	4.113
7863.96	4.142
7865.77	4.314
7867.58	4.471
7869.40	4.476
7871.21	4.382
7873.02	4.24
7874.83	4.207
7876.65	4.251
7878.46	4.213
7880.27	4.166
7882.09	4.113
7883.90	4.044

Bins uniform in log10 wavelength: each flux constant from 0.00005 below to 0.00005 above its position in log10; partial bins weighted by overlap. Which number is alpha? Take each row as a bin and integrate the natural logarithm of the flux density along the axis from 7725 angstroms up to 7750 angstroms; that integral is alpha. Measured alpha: 35.91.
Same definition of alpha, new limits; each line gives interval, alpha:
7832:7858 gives 36.13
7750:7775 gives 35.58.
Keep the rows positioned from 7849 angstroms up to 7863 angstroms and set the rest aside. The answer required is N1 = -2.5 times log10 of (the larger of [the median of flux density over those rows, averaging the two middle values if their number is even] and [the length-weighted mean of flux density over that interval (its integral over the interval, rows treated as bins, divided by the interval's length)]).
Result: -1.51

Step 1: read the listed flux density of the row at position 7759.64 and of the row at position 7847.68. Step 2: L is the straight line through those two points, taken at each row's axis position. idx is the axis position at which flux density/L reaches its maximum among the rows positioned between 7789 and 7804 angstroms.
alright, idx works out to 7797.25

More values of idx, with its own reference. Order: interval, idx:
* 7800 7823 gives 7800.84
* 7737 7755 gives 7747.14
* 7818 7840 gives 7827.83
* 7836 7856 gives 7840.46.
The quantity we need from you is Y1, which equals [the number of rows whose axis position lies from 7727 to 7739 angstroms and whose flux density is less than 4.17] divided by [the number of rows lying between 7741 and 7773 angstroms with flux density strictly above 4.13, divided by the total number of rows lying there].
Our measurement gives 7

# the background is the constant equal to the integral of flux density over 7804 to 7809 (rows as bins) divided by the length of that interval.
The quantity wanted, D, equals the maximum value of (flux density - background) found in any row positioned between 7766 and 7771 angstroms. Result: 0.52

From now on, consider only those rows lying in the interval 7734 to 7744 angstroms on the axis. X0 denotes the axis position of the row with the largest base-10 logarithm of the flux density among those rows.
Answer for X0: 7736.44 angstroms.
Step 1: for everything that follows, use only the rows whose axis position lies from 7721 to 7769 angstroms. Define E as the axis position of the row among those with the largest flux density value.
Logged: 7722.21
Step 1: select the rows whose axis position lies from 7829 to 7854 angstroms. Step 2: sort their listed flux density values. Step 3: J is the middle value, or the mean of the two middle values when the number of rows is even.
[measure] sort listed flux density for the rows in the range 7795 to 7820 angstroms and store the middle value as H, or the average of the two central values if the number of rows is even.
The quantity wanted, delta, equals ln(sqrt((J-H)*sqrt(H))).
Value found -0.7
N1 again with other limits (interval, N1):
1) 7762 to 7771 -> -1.55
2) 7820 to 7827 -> -1.54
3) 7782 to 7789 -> -1.57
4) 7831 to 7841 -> -1.56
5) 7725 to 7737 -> -1.55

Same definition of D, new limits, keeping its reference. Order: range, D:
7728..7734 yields 0.22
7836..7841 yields 0.28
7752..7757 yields 0.30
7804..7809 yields 0.08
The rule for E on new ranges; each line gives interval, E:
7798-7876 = 7869.40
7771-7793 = 7772.15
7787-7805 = 7797.25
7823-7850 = 7827.83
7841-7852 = 7842.26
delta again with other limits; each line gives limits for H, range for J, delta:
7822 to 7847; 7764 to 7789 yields -1.0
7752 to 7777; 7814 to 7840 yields -1.7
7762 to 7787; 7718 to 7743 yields -2.0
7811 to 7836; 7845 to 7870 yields -1.5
